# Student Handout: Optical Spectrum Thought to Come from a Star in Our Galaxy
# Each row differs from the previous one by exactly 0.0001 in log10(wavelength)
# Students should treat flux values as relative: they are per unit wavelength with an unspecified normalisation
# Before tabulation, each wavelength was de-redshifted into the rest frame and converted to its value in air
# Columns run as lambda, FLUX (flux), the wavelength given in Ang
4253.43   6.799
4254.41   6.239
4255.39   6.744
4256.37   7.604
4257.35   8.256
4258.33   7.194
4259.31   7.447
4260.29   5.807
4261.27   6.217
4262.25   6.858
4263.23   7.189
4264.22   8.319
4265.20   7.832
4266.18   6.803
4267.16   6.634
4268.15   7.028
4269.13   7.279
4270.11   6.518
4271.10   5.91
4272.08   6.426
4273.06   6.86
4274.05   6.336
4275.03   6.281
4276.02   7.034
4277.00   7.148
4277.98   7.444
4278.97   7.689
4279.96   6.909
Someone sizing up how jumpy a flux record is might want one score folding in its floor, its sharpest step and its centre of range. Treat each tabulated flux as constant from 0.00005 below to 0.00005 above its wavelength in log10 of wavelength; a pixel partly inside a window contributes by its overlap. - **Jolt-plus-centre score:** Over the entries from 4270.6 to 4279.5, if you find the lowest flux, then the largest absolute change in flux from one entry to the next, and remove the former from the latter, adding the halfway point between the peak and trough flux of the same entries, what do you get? 1.6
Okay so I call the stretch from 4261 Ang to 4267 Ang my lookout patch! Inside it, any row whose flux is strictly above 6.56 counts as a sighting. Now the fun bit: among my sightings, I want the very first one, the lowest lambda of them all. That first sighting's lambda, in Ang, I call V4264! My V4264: 4262.25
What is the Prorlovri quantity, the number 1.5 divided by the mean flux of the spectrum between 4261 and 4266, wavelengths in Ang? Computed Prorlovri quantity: 0.206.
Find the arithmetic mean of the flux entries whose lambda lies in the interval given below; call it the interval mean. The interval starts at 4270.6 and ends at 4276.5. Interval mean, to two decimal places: 6.47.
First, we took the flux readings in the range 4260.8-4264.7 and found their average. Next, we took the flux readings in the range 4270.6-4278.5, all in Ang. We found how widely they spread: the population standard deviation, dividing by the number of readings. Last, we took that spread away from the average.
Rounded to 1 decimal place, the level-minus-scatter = 6.7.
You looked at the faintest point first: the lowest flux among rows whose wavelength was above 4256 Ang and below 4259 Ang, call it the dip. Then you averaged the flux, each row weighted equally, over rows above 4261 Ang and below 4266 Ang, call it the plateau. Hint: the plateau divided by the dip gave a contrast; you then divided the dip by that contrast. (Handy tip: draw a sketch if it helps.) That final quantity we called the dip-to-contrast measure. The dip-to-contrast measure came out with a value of 7.1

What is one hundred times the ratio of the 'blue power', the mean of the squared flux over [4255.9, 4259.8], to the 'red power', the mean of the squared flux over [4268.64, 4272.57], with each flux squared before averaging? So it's 136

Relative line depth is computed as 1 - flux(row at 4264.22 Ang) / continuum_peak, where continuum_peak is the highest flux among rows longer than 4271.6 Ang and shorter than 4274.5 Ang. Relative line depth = -0.21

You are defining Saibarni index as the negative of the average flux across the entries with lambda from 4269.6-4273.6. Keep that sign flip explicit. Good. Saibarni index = -6.43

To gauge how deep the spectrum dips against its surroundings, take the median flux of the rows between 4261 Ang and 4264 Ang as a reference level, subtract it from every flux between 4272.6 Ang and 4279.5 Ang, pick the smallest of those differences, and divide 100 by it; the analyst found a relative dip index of -173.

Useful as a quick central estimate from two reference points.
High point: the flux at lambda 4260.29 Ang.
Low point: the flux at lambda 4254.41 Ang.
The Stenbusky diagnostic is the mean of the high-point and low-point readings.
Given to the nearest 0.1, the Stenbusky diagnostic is 6.0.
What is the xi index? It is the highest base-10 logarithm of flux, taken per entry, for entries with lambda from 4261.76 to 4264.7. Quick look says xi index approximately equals 0.92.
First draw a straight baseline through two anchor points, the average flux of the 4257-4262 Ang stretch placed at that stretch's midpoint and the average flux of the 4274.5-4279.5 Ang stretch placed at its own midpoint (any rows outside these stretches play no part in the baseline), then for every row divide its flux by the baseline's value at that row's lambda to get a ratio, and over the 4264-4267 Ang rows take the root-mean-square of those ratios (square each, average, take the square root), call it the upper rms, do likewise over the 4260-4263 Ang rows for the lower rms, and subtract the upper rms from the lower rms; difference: -0.19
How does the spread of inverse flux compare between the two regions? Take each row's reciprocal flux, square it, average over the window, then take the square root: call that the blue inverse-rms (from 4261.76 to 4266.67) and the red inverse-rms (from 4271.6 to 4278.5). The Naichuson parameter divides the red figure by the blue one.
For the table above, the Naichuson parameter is 1.09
